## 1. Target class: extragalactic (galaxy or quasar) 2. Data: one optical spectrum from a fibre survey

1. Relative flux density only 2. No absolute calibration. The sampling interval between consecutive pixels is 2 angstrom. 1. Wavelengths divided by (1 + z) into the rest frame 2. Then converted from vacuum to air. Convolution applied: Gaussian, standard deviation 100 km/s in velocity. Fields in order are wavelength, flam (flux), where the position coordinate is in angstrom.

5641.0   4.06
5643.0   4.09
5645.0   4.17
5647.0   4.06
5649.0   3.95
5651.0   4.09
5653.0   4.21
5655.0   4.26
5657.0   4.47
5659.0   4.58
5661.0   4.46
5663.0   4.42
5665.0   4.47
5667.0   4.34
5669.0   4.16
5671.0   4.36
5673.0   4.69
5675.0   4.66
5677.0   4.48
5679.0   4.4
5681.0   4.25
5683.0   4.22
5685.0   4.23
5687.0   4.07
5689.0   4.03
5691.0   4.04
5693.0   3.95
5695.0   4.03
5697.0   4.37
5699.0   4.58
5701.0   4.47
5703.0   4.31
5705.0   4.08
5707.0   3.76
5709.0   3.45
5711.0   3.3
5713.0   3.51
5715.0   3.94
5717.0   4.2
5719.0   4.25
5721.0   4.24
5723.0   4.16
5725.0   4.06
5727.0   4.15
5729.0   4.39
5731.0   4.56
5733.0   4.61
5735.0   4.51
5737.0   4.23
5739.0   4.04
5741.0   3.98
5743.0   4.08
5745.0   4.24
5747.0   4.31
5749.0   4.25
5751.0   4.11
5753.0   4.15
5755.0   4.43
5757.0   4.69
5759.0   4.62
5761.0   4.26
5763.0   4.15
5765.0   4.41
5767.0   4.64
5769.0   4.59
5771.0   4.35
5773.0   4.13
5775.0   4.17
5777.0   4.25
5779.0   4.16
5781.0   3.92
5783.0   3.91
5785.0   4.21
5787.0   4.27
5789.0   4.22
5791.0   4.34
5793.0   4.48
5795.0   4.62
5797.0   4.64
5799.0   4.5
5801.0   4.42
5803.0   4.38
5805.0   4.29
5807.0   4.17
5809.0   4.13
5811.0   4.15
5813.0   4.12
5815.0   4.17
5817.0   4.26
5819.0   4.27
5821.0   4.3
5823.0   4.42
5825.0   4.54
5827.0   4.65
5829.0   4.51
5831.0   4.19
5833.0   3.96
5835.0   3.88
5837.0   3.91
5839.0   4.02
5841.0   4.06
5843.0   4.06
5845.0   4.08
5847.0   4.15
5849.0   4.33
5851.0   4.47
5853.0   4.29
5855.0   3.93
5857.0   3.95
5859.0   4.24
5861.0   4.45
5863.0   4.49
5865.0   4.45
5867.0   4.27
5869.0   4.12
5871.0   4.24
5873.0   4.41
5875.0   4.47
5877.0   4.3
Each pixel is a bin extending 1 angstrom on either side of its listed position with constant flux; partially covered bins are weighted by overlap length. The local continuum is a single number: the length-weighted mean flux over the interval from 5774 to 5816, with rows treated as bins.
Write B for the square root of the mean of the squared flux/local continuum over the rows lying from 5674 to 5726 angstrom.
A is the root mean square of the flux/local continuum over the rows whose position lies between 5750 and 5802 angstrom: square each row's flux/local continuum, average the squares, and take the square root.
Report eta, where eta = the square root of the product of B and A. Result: 0.99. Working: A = 1.018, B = 0.97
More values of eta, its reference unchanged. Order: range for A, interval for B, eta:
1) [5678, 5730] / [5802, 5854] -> 0.98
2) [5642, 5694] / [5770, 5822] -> 1.00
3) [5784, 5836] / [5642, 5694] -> 1.01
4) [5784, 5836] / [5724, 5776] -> 1.01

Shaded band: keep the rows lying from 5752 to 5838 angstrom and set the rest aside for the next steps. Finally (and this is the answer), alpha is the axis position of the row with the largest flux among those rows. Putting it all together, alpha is 5757.0 angstrom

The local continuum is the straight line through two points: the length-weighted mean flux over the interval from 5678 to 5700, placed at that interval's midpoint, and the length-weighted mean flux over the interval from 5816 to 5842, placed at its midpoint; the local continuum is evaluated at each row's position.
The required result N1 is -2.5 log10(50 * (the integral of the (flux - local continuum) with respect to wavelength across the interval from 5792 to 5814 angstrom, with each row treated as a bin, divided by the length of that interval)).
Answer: -2.05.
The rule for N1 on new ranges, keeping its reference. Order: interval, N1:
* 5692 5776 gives 5.95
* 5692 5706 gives -1.12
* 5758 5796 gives -1.55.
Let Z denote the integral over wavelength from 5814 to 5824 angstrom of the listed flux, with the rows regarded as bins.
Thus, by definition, 42.8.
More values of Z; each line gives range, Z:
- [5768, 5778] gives 43.0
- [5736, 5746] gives 41.1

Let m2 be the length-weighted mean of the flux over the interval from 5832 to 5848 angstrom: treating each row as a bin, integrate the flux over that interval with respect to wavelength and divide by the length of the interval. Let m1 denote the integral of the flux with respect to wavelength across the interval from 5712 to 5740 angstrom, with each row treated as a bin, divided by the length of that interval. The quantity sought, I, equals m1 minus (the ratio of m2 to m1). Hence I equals 3.25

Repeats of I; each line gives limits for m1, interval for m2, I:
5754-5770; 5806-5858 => 3.54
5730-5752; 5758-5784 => 3.26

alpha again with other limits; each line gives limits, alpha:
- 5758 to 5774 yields 5767.0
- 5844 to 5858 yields 5851.0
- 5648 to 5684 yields 5673.0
